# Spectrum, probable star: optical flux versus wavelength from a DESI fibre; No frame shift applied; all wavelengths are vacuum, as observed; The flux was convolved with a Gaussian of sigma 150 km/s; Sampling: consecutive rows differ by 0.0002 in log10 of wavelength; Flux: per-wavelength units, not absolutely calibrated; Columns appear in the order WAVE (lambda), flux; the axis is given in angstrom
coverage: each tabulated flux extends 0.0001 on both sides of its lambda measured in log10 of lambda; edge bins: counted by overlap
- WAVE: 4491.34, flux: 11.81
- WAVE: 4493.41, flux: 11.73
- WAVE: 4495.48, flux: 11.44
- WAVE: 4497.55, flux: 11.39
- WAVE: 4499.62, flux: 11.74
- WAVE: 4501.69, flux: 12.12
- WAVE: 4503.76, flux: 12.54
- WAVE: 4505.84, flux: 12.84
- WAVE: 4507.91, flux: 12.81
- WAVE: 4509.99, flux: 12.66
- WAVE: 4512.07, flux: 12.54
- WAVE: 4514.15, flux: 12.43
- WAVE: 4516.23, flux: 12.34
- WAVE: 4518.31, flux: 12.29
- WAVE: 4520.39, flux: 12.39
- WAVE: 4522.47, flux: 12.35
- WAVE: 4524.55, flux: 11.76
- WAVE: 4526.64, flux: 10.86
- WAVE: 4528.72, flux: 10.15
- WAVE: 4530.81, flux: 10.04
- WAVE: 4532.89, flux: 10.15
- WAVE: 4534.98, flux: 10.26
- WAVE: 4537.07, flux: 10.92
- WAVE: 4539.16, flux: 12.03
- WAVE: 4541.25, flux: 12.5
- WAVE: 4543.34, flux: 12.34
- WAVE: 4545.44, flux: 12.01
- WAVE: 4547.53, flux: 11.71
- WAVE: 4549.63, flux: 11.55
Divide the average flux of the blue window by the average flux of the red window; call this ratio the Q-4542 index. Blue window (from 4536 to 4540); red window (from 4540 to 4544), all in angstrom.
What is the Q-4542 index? 0.92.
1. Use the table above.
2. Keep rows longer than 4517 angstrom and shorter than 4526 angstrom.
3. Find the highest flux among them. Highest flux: 12.39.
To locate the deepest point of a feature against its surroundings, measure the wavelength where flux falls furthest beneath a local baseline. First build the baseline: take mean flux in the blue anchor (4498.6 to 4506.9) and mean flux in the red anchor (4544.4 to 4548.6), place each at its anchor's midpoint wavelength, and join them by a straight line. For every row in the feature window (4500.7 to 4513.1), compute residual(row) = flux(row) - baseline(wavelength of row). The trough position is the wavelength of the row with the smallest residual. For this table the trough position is 4501.69 angstrom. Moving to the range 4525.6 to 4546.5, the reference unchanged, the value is 4530.81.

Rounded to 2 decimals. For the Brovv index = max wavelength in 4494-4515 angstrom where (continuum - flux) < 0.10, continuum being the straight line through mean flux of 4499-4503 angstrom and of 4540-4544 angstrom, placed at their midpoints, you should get 4514.15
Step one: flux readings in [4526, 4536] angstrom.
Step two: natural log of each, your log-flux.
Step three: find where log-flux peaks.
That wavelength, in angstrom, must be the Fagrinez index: 4526.64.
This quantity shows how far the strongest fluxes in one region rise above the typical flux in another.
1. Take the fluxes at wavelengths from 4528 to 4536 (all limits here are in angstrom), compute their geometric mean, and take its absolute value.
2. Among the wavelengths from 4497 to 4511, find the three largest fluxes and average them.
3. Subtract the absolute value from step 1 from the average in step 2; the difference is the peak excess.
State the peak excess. 2.6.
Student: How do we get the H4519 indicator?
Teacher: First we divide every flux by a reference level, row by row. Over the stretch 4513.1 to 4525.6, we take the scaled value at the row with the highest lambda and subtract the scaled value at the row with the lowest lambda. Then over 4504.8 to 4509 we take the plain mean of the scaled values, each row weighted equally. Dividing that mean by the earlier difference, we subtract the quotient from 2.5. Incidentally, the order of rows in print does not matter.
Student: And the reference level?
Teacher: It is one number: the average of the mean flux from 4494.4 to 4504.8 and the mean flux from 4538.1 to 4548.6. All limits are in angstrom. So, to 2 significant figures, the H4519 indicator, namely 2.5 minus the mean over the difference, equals 22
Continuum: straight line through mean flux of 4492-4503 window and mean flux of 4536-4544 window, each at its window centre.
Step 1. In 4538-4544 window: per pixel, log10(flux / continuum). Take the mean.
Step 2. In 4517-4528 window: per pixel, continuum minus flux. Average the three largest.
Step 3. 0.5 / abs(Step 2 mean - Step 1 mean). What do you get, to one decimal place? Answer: 2.6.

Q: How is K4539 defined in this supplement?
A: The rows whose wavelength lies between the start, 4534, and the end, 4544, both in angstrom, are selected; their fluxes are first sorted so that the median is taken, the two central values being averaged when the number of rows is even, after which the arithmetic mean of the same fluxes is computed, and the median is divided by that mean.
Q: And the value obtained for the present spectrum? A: 1.04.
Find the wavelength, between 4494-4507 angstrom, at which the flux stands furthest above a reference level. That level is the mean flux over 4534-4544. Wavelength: 4505.84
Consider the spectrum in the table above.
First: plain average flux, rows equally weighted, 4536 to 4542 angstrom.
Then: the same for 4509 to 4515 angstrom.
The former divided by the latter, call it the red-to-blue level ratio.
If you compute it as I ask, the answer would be 0.94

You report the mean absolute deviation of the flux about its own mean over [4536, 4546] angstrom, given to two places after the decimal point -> 0.42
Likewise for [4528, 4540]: 0.59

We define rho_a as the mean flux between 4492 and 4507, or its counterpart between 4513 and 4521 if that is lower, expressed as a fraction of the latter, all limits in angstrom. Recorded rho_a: 0.97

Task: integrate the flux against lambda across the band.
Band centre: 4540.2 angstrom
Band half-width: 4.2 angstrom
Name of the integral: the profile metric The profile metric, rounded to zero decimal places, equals 100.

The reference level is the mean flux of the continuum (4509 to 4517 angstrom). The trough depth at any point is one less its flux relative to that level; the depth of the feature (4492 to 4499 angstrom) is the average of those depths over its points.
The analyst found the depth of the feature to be 0.08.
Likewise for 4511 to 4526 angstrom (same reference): 0.02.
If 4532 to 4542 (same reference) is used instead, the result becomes 0.11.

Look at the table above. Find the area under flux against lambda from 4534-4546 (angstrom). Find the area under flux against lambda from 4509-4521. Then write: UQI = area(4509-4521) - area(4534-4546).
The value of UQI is 9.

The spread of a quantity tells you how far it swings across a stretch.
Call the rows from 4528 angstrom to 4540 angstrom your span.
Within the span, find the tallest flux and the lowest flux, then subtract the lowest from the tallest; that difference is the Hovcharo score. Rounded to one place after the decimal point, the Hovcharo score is 2.0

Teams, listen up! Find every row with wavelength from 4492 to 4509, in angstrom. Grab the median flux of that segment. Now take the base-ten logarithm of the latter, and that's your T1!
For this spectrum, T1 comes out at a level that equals 1.08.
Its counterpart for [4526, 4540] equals 1.01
